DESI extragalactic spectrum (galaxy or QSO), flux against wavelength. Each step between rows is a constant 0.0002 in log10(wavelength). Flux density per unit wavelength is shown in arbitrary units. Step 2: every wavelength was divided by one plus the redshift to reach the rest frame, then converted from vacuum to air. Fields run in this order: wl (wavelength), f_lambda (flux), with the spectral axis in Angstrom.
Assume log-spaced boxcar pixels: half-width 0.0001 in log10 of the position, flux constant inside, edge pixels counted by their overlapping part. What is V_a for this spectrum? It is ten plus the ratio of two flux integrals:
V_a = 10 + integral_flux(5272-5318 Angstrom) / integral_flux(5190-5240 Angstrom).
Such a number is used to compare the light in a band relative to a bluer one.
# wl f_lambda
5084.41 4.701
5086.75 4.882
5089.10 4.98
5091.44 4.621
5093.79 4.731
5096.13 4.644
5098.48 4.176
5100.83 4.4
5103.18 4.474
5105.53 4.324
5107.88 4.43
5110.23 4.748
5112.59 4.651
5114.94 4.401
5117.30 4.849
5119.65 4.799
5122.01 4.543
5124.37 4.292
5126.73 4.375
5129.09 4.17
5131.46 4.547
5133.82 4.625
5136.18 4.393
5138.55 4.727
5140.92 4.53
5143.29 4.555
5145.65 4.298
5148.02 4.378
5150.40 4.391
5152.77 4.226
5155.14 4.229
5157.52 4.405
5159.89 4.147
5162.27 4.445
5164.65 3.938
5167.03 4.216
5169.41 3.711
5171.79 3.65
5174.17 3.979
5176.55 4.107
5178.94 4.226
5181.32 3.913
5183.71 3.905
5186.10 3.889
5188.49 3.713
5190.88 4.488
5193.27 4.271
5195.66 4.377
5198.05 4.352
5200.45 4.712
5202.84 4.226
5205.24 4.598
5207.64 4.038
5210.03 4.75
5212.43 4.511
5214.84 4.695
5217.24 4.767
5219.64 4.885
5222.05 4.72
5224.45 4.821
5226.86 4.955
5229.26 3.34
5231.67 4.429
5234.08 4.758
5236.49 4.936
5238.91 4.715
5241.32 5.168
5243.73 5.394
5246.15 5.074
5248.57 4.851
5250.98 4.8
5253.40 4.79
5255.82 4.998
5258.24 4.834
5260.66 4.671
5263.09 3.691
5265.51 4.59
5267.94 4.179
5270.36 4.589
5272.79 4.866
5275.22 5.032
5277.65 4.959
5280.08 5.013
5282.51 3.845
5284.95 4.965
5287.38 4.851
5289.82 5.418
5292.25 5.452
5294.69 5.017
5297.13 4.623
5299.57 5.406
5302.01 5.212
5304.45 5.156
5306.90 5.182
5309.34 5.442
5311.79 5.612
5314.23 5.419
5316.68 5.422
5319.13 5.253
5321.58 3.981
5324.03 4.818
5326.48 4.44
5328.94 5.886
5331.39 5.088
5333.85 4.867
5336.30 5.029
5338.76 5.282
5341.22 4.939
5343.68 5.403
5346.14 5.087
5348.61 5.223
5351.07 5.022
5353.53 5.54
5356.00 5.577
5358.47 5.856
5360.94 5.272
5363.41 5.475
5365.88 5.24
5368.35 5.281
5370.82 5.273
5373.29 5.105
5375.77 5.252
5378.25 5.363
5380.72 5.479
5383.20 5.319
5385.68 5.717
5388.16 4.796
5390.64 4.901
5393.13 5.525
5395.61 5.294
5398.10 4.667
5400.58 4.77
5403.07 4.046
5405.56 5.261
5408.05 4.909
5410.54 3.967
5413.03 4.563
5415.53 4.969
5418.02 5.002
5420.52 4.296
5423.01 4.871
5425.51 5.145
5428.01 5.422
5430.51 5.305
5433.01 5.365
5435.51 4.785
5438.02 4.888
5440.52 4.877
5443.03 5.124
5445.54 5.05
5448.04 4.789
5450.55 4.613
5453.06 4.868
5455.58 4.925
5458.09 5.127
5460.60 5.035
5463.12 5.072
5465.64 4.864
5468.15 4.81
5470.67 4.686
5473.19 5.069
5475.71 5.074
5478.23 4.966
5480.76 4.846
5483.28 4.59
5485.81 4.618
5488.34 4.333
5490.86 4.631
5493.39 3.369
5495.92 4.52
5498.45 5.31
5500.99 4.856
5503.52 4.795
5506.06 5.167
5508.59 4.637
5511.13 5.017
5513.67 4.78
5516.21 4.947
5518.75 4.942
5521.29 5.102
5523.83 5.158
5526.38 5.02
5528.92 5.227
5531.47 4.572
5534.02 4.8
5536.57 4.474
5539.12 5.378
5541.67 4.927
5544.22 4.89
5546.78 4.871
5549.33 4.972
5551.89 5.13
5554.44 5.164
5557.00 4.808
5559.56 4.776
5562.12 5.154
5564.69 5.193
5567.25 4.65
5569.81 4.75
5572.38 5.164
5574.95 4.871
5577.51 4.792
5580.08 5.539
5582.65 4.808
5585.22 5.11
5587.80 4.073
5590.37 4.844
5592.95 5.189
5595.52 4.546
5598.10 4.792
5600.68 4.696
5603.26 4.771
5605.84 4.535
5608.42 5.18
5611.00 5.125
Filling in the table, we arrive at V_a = 11.0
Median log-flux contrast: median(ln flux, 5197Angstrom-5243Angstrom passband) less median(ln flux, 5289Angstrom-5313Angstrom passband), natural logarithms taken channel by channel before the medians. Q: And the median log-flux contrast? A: -0.12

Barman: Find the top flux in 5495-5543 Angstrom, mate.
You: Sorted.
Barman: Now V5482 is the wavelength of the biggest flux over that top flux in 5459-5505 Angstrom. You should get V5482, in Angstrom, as 5498.45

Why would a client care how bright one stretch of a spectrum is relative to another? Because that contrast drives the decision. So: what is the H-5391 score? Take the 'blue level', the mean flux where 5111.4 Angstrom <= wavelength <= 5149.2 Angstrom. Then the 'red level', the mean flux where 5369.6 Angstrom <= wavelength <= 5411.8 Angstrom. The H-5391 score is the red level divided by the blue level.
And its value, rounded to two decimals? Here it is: 1.12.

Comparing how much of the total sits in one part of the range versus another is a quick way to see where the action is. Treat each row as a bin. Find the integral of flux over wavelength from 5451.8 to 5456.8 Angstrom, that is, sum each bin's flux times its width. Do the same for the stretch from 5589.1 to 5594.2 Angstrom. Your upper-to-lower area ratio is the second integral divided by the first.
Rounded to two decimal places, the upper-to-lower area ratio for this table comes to 1.05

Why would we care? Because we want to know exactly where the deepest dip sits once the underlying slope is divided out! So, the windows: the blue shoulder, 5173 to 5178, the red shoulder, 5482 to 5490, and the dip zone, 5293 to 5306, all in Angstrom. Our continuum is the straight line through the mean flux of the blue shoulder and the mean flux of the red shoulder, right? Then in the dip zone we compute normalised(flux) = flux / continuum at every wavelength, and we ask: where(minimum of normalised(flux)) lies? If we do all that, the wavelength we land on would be 5297.13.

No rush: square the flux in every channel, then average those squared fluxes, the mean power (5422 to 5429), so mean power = 26.5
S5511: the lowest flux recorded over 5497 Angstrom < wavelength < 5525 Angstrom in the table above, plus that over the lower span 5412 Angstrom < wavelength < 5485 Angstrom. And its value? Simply 8.9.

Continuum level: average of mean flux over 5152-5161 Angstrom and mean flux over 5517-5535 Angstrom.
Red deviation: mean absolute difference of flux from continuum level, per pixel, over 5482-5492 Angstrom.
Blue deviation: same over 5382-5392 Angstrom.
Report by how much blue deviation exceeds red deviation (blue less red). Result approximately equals 0.49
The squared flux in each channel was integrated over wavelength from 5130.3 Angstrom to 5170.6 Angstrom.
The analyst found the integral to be 761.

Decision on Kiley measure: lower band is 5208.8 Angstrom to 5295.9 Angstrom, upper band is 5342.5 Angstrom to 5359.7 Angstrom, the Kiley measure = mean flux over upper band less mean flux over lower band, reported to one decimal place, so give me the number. 0.6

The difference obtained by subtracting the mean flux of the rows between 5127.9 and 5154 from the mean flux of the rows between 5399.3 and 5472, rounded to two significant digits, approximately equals 0.44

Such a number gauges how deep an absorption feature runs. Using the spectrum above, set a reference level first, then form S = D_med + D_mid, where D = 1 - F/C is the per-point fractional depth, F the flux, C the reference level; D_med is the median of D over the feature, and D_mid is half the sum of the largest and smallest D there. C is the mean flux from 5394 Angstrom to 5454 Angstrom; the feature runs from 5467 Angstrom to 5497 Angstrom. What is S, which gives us 0.18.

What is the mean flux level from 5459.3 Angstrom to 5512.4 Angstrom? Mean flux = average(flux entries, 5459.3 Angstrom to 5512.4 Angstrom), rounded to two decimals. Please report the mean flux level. 4.77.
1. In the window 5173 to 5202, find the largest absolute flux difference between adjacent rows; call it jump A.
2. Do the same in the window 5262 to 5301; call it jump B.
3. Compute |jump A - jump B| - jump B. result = -0.8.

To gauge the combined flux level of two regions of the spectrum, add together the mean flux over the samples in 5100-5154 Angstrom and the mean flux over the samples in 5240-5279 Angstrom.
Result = 9.3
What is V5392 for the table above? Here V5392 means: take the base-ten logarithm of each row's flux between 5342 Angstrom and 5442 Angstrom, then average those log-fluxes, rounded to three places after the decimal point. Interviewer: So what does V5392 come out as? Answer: 0.706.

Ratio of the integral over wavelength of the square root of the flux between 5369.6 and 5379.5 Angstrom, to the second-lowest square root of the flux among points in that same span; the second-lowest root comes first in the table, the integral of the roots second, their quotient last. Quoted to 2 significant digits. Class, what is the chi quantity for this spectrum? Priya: 9.9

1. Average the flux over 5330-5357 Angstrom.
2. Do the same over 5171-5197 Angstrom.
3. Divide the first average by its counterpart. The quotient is 1.28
